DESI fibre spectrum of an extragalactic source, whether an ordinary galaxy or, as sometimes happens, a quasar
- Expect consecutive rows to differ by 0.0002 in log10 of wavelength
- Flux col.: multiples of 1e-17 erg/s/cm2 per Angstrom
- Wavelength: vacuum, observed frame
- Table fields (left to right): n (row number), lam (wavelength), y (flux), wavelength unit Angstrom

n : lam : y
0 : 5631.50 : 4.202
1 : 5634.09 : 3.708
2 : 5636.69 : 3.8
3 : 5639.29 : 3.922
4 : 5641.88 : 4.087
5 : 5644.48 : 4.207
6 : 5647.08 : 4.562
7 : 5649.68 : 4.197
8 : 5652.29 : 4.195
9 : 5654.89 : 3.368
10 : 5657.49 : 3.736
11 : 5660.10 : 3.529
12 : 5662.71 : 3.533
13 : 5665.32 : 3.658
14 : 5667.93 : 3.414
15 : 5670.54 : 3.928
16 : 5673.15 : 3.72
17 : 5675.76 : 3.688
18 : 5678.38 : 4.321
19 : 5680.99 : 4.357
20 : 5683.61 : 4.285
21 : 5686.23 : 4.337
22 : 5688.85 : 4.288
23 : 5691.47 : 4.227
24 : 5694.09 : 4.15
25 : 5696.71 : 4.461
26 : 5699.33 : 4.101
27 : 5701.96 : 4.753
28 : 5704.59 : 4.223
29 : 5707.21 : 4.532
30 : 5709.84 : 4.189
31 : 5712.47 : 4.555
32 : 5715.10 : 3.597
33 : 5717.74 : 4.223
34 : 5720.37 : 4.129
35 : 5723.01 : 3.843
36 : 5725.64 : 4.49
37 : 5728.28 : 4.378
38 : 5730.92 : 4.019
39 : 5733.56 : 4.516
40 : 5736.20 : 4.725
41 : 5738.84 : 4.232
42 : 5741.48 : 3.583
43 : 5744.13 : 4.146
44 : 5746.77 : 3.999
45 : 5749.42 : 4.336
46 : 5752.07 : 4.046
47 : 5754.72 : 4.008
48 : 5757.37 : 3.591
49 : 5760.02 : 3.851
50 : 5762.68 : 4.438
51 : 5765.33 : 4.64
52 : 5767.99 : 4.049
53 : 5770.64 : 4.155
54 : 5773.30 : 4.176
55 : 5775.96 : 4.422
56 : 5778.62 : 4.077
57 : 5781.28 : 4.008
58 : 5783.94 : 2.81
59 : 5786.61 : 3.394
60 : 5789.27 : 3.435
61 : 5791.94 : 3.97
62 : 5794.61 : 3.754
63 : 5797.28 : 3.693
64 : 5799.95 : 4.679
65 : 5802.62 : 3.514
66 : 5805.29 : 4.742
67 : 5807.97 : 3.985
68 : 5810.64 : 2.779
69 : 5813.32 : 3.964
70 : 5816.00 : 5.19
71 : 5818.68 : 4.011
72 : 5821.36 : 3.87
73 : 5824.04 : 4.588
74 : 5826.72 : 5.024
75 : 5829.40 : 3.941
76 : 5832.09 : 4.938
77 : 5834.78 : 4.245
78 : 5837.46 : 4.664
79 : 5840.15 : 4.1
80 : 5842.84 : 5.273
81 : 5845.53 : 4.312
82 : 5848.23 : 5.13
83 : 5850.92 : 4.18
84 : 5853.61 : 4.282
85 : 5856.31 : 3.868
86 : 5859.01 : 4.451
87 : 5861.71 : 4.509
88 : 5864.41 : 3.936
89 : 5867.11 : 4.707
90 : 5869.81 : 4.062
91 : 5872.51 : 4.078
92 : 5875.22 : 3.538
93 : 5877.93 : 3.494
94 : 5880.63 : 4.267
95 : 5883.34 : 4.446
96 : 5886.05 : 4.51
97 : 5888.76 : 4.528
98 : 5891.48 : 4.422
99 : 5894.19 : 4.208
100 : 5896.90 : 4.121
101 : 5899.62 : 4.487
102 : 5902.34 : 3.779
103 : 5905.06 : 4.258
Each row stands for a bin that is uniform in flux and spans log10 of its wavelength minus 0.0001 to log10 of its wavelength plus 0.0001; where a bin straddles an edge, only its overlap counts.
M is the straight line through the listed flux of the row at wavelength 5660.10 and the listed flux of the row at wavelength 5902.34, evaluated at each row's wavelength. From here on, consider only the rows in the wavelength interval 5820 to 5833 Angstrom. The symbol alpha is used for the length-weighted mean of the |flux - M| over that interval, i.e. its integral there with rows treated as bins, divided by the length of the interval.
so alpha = 0.76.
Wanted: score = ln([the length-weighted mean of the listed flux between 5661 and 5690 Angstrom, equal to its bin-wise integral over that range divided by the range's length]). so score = 1.37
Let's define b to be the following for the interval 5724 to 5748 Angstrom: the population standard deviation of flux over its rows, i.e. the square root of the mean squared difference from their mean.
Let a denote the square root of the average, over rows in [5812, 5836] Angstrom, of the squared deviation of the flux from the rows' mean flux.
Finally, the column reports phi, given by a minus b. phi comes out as 0.17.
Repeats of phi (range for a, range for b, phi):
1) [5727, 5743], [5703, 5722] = 0.07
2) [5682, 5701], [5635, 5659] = -0.22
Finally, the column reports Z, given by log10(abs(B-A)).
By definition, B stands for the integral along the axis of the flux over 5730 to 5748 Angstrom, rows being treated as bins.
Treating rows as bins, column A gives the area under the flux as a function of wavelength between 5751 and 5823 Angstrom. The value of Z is 2.32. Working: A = 286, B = 75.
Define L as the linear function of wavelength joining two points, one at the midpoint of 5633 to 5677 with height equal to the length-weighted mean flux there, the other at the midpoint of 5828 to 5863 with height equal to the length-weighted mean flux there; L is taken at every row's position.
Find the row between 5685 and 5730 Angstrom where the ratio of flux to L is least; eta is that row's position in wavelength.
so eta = 5715.10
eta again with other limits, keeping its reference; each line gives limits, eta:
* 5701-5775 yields 5757.37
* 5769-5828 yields 5810.64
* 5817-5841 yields 5821.36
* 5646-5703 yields 5654.89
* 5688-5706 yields 5699.33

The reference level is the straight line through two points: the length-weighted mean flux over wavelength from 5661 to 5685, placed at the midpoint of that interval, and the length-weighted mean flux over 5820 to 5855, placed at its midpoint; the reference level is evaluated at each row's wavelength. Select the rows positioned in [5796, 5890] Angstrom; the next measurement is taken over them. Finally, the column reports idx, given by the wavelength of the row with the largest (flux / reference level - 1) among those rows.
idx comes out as 5816.00 Angstrom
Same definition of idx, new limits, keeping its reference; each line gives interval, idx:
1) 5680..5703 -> 5701.96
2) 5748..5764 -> 5762.68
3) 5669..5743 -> 5701.96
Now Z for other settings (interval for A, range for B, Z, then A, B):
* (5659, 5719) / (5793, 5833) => 1.90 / 246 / 167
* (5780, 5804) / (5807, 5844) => 1.85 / 89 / 160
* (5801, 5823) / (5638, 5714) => 2.35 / 89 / 311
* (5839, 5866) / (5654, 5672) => 1.73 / 119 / 65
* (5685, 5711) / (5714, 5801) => 2.38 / 113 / 352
